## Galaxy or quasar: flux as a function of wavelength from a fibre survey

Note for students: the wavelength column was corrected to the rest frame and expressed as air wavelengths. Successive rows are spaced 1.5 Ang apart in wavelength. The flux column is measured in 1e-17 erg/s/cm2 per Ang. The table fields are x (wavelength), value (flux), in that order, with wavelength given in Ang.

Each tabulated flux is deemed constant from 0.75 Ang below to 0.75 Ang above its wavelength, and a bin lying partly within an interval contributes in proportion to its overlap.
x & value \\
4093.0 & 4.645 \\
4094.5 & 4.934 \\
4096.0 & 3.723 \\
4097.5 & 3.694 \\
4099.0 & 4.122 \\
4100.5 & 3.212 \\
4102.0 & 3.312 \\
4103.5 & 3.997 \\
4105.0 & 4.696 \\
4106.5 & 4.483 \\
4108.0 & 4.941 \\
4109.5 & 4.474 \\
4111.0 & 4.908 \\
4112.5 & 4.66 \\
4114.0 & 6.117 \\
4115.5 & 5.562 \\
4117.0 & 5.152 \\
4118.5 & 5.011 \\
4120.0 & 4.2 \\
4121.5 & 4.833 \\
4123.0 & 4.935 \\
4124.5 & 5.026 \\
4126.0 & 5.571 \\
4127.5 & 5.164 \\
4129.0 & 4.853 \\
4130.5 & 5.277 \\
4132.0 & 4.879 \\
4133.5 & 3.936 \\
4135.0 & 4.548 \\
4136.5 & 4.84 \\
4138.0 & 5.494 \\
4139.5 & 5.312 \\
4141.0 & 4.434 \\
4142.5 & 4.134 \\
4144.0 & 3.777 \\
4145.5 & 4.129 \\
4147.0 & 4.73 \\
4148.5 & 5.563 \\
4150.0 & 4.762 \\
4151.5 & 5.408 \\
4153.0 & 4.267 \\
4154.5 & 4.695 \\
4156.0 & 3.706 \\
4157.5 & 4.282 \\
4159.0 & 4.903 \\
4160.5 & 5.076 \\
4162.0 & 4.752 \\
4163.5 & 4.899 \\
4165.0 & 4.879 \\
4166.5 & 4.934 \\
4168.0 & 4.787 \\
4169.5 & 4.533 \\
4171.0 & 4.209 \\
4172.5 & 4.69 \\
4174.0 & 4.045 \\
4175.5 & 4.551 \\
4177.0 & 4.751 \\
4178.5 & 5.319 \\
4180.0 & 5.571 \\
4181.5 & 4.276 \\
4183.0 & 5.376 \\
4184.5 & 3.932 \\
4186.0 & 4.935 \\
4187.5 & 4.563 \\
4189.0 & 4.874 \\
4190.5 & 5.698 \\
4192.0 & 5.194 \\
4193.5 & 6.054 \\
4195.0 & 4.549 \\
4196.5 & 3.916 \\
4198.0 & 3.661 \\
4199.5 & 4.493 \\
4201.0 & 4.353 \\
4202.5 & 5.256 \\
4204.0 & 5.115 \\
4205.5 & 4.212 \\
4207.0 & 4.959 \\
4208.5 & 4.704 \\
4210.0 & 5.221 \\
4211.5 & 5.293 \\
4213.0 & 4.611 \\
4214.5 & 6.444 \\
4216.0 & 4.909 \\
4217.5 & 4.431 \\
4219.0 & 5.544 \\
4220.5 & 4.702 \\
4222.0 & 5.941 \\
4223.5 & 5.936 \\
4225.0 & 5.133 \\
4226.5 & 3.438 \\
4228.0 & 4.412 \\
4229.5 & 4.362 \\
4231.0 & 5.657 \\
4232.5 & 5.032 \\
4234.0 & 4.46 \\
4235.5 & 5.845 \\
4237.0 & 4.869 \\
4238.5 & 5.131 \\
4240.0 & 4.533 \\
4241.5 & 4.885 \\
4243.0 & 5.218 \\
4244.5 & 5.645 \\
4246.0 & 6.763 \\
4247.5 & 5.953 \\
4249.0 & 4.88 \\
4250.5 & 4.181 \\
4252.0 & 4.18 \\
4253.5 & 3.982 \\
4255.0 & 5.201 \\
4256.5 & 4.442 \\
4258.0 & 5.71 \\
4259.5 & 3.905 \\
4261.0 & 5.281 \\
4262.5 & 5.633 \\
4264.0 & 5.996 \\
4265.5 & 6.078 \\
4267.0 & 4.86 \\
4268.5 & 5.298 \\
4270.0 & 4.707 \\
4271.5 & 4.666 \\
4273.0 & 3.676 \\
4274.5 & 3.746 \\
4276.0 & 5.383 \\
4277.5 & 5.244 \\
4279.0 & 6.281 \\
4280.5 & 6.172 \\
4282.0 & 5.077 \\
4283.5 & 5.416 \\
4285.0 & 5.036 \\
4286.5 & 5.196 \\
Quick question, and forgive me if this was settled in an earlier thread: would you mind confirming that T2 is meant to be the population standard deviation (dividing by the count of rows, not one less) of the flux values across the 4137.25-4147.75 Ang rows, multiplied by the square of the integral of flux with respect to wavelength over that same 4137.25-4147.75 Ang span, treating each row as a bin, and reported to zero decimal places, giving 1367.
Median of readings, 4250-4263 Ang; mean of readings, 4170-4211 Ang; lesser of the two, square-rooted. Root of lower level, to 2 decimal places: 2.11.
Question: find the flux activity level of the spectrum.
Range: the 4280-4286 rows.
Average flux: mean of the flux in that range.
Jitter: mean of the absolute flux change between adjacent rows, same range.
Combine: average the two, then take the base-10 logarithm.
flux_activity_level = 0.48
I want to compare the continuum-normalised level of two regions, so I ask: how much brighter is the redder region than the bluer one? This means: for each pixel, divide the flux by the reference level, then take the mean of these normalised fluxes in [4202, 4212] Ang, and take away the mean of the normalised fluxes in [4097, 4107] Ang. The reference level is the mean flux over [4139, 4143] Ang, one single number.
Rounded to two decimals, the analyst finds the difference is 0.22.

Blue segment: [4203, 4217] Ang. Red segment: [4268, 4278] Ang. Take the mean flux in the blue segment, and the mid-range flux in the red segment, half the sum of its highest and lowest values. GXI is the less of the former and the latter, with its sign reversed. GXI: -4.53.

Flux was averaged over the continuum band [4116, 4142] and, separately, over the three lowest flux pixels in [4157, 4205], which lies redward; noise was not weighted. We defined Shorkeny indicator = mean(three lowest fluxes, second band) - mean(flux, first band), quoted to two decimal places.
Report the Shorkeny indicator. -1.07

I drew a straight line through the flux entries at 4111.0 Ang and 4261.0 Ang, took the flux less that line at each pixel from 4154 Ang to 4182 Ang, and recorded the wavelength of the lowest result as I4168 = 4156.0 Ang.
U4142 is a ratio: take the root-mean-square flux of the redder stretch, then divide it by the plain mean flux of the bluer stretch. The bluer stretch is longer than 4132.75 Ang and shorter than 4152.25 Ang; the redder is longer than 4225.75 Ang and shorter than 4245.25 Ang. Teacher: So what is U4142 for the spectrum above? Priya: 1.05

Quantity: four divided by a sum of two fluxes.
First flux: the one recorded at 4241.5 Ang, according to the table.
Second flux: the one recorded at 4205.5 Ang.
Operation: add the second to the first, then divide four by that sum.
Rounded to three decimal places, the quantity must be 0.440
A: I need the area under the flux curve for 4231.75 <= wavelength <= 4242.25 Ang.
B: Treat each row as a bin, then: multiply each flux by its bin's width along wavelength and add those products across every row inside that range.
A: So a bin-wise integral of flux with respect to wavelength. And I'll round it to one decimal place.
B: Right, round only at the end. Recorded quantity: 52.1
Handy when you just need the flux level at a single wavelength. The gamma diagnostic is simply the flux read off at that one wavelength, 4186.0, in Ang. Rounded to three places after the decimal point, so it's 4.935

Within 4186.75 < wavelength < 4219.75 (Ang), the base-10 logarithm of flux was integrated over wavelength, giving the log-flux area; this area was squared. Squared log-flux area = 515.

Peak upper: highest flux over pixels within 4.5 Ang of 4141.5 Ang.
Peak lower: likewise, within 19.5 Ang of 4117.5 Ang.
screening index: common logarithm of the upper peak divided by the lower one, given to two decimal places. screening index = -0.05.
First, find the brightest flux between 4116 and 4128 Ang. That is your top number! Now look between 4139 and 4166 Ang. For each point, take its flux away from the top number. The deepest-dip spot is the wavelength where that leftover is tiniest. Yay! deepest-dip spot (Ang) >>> 4148.5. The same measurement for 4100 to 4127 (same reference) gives 4114.0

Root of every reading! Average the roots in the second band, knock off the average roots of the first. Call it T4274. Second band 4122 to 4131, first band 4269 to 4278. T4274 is 0.13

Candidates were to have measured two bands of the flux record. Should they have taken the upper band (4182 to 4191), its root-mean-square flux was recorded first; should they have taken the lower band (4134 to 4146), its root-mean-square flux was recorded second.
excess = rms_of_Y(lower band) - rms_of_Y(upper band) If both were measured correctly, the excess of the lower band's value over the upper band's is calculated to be -0.3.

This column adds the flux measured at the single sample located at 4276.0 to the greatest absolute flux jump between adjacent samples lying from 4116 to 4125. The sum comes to 6.2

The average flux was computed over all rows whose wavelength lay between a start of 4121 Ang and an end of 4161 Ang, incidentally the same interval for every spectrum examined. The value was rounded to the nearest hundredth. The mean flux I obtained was 4.76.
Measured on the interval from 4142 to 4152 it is 4.64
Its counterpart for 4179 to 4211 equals 4.81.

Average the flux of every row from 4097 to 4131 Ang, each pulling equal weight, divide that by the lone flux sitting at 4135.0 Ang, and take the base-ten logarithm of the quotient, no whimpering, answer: 0.015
